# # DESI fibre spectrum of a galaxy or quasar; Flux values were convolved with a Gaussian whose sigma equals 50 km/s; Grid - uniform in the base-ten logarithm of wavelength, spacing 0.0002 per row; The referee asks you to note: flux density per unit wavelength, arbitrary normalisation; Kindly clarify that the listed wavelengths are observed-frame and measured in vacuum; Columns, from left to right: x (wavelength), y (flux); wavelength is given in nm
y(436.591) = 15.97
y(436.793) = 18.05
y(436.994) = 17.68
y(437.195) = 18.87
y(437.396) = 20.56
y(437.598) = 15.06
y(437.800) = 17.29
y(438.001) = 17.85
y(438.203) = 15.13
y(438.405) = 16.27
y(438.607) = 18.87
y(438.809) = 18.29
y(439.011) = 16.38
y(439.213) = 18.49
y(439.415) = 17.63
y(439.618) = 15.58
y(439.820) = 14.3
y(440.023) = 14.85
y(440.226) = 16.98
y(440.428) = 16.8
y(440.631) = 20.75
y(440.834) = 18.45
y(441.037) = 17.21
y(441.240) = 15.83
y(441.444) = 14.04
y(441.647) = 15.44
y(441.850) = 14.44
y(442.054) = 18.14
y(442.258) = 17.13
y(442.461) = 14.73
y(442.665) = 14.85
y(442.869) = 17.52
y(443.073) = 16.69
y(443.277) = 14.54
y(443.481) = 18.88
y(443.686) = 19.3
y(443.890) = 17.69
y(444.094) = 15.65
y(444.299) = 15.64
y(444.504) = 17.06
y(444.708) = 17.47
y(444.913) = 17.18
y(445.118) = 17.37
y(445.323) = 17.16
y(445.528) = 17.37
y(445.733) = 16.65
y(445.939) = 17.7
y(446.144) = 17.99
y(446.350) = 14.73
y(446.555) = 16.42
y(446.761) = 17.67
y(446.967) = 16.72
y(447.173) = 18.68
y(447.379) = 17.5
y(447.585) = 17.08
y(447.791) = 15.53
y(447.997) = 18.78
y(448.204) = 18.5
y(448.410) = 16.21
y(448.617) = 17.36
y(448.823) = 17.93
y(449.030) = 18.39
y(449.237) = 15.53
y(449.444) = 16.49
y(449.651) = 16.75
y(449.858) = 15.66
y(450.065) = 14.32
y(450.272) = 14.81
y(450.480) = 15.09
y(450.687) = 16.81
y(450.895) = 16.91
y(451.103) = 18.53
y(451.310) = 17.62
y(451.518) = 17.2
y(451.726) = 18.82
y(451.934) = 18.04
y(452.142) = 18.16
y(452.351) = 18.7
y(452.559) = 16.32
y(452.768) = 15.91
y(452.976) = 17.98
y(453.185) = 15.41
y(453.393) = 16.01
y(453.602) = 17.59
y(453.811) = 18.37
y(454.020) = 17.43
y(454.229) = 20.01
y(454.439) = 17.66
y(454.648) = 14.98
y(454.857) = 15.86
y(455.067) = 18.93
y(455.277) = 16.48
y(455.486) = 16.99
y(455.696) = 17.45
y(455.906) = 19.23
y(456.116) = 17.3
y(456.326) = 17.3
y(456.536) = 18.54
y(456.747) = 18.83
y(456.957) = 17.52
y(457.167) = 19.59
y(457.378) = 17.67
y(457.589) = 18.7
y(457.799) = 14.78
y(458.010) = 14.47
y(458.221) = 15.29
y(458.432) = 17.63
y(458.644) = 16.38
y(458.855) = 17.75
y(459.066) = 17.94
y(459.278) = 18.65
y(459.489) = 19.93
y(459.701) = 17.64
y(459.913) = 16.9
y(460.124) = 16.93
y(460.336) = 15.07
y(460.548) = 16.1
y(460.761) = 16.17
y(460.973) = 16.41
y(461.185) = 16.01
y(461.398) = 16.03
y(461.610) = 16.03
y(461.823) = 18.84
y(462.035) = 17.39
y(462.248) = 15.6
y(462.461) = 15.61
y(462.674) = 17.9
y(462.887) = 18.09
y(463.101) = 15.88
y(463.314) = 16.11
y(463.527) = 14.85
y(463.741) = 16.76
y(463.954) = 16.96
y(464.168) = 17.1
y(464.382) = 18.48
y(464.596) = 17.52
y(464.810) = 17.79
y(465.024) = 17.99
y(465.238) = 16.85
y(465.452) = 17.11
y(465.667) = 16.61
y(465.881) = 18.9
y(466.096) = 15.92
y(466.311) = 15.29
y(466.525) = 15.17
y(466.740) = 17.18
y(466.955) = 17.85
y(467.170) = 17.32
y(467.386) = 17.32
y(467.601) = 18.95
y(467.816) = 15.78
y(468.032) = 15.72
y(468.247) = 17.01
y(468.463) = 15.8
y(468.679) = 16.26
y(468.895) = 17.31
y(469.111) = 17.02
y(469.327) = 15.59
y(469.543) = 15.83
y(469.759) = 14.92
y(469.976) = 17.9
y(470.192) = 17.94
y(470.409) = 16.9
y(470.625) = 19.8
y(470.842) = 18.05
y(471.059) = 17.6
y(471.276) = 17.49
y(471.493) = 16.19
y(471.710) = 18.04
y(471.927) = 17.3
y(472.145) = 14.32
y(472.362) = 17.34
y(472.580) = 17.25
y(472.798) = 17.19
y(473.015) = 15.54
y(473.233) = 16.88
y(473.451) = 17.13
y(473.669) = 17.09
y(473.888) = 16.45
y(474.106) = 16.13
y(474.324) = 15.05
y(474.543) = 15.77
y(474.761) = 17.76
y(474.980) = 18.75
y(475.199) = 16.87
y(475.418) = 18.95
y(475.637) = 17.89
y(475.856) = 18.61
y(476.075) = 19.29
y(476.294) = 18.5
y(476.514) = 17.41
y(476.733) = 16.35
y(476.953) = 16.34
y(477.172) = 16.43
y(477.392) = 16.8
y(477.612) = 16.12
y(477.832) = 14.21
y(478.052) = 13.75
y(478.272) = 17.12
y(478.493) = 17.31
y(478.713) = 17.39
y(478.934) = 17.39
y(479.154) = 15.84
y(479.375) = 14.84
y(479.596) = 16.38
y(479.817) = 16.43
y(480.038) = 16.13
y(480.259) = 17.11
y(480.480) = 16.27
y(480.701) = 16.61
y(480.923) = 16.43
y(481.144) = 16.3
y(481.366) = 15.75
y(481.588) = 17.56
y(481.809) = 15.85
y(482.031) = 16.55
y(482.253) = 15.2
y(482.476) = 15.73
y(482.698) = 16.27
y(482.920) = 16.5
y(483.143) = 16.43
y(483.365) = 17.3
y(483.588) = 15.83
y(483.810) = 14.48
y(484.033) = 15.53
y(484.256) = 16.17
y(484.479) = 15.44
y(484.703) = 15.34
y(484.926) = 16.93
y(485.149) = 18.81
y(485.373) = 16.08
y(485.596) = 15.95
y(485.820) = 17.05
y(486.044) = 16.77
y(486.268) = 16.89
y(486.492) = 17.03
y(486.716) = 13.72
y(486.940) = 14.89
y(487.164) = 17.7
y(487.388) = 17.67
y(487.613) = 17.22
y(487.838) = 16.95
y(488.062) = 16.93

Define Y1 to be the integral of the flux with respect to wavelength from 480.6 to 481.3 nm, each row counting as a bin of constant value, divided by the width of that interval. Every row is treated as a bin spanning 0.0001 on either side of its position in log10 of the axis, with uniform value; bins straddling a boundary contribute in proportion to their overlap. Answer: 16.4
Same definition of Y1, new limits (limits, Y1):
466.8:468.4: 17.1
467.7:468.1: 15.8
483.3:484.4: 15.8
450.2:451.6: 16.7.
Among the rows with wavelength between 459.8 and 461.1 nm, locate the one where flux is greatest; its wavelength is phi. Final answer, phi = 460.124 nm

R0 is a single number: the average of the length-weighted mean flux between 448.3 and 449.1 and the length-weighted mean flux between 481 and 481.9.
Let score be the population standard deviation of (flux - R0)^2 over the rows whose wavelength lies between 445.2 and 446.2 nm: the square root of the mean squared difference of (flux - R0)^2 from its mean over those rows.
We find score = 0.4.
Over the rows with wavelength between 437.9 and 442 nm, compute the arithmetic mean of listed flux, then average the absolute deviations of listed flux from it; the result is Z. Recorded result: 1.5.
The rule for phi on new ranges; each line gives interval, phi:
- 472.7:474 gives 472.798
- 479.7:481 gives 480.259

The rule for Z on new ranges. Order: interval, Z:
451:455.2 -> 1.1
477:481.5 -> 0.7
